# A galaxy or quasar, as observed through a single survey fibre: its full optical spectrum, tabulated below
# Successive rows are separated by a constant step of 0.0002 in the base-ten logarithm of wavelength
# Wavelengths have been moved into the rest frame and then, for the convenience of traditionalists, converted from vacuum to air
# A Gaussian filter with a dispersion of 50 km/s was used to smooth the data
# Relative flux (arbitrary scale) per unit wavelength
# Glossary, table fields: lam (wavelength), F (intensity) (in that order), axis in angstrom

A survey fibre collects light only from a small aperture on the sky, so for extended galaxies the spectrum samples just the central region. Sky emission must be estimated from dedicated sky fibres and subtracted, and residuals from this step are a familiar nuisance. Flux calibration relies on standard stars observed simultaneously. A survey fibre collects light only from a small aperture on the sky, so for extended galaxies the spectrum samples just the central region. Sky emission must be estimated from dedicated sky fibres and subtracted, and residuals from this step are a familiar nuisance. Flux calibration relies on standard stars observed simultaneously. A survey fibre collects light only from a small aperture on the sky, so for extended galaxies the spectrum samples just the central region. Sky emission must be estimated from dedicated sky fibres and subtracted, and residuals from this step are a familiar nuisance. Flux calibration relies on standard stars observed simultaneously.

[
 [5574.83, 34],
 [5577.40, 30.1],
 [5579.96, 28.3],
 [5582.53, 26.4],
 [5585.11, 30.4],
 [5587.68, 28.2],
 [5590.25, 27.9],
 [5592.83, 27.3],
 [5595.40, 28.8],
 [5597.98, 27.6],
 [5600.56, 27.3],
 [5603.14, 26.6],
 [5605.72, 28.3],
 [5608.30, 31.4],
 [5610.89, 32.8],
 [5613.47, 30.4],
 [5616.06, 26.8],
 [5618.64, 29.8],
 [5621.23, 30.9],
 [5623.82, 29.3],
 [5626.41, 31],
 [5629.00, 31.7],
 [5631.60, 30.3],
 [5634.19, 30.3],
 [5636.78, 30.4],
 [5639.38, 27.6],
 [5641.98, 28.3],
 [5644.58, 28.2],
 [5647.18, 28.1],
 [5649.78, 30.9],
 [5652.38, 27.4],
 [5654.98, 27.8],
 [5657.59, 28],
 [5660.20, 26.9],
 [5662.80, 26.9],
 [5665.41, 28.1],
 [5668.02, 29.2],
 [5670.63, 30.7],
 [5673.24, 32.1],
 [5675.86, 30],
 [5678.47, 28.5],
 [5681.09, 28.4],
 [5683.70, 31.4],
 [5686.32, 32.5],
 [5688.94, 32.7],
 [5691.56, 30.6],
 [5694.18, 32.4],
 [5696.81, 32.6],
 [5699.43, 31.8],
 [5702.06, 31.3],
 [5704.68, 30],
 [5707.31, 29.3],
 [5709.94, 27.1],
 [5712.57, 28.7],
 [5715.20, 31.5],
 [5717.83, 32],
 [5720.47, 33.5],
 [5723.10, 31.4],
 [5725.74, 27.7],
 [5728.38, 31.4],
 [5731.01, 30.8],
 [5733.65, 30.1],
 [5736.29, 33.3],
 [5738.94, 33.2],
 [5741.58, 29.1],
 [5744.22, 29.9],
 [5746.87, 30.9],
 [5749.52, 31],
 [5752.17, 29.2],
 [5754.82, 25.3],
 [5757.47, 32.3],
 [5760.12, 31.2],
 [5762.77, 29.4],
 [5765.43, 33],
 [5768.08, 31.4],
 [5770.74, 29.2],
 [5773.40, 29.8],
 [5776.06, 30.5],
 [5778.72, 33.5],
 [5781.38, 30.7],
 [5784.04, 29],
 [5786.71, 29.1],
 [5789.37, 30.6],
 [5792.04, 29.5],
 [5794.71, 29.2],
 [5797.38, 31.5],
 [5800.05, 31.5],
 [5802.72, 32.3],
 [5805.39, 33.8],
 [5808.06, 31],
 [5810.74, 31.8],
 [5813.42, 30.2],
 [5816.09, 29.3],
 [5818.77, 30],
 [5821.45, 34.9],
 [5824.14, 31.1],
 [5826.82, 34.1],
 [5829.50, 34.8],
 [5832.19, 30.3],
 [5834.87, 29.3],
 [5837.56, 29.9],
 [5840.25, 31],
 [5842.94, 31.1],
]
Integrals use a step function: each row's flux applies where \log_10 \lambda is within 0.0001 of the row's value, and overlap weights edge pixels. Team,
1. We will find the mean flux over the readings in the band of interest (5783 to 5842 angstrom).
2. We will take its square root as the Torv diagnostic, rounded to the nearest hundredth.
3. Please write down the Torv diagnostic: 5.58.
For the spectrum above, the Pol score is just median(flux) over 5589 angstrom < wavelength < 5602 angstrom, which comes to 27.6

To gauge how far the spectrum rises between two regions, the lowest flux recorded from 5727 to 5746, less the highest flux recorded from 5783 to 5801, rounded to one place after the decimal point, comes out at -2.4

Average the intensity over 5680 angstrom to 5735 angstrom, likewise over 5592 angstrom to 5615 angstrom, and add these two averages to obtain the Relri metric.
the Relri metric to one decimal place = 59.8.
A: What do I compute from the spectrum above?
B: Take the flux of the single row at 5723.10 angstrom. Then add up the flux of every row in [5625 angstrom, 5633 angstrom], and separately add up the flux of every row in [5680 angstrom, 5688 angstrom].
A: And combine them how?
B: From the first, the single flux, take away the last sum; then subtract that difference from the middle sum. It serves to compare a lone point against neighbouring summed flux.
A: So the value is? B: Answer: 154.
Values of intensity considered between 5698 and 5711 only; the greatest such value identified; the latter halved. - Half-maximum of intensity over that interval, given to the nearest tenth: 15.9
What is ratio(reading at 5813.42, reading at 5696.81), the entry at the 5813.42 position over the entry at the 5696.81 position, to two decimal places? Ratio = 0.93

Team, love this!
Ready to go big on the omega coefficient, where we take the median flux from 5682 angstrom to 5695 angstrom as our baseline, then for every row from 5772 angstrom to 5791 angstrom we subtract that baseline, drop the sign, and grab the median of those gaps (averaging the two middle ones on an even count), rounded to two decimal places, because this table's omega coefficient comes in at 1.90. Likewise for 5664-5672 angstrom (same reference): 3.20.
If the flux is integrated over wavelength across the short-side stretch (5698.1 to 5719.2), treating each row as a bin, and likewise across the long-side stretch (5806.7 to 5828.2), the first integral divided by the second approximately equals 0.94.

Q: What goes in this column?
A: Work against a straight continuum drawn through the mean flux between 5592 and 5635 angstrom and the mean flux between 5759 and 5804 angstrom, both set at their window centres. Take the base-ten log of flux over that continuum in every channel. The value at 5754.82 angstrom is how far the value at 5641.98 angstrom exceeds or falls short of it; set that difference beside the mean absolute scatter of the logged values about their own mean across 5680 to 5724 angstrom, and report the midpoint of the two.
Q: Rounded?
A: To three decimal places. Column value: 0.040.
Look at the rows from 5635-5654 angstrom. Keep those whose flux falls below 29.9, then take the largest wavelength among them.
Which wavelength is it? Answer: 5652.38 angstrom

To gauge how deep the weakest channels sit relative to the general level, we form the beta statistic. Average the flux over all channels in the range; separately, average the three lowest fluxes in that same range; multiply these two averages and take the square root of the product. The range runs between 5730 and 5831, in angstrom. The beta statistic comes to 29.4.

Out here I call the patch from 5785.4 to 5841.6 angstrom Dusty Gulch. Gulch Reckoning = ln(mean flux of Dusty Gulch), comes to 3.44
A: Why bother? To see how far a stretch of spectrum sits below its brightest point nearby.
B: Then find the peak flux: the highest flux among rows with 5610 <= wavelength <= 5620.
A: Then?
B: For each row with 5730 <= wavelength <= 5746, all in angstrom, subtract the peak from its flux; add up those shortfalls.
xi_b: -10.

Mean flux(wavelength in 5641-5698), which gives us 29.6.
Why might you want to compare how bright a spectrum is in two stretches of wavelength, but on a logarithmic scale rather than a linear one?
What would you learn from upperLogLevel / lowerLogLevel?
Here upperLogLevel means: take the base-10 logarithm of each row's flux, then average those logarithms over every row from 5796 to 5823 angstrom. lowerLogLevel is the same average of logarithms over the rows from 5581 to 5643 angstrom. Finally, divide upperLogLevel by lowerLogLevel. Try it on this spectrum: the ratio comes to 1.02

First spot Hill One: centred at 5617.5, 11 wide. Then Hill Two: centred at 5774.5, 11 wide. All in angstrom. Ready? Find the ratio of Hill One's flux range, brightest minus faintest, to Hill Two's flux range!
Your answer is 1.0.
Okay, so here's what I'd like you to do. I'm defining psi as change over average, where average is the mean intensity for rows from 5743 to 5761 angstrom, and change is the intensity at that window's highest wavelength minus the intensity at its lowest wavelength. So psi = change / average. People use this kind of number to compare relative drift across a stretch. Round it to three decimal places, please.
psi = 0.043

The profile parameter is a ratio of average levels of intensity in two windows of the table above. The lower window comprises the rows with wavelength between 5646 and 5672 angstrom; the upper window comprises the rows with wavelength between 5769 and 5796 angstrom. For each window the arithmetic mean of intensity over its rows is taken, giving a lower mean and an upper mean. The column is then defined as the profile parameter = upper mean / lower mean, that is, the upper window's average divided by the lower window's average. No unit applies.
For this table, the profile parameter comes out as 1.060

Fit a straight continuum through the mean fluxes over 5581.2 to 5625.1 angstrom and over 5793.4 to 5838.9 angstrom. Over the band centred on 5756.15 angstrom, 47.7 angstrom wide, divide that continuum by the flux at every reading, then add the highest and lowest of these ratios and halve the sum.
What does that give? 1.065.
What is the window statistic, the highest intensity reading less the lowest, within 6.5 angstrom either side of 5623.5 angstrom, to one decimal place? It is 2.4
